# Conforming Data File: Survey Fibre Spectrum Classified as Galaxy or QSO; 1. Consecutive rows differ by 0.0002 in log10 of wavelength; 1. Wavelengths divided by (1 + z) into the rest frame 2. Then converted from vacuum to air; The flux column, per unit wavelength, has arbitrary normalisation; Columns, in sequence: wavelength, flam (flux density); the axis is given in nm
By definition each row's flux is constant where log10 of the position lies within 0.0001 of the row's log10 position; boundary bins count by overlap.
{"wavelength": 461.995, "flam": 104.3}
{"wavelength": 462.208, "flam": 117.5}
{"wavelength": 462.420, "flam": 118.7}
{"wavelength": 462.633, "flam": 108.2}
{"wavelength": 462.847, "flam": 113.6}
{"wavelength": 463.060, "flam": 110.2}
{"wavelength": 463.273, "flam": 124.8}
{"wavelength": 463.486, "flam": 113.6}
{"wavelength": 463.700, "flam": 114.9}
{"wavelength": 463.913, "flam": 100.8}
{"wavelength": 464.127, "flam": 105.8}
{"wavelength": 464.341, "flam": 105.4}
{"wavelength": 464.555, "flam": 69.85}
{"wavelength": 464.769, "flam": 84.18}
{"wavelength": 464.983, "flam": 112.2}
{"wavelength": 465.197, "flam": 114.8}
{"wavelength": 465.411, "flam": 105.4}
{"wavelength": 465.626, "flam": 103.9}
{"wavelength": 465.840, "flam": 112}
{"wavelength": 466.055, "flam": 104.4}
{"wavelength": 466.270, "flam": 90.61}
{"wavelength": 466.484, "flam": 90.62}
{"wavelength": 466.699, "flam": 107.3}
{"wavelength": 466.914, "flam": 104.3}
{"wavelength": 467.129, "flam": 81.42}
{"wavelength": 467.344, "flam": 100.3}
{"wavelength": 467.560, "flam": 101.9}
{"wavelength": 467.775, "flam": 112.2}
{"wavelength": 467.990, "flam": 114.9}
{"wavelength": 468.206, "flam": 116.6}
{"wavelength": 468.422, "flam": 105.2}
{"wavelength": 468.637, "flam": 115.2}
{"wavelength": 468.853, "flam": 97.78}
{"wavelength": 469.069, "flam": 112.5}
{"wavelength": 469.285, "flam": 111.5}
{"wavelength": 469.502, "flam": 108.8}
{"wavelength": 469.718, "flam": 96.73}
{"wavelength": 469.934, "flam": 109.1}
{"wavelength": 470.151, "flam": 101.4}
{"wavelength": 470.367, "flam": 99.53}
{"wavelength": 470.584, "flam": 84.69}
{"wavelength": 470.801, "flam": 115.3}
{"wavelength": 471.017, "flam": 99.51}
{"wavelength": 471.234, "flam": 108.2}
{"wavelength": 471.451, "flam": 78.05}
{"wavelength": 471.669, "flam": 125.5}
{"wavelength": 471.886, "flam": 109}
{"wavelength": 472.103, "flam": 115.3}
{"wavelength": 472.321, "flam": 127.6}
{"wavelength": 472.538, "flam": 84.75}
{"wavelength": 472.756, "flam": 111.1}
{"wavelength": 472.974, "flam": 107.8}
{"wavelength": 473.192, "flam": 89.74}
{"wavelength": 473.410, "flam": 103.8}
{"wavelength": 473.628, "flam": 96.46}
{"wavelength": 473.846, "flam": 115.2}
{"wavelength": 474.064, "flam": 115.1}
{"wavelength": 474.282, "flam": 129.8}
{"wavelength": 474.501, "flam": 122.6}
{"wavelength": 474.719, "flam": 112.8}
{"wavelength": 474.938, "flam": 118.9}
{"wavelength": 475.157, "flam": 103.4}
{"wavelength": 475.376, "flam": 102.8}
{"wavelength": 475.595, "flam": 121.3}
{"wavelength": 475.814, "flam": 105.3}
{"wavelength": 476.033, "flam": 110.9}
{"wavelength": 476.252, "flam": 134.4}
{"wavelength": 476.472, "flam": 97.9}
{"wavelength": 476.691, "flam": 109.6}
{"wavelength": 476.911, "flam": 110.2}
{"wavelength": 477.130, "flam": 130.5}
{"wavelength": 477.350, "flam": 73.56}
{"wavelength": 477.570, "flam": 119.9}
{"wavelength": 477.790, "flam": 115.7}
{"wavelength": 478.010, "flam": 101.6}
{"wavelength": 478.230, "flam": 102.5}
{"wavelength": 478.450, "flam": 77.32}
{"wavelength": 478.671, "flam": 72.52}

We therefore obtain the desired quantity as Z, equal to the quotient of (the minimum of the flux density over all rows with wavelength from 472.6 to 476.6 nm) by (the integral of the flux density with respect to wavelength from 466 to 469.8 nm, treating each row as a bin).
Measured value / 0.23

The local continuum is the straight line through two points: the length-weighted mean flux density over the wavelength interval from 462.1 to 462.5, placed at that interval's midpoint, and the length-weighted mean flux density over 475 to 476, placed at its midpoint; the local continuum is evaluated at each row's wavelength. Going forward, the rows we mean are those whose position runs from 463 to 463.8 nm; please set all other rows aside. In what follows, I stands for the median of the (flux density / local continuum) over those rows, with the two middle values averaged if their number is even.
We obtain 0.97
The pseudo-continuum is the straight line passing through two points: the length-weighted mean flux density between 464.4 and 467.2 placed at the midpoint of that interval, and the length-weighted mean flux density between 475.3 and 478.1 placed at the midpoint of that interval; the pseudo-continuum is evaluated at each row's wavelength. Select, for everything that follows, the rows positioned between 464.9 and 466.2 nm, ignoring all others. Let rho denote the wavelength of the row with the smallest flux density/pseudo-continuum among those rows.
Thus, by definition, 465.626 nm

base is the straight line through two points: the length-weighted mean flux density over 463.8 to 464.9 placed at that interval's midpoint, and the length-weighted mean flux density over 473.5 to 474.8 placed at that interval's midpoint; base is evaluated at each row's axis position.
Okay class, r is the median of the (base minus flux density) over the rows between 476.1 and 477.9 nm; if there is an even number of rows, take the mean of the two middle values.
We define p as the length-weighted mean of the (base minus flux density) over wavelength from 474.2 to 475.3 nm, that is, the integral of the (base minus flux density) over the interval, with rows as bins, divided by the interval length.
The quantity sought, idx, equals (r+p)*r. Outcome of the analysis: 87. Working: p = 0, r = 9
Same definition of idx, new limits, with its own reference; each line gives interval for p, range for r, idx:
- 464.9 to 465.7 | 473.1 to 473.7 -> 77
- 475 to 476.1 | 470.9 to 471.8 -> 67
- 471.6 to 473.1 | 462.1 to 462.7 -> 799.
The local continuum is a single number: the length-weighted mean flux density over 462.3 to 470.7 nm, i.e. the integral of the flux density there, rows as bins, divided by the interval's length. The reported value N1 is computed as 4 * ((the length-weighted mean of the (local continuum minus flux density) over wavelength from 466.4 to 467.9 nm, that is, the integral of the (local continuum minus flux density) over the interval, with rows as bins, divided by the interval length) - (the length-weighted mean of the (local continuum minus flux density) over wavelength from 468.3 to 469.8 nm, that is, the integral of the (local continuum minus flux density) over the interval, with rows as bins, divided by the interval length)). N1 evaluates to 28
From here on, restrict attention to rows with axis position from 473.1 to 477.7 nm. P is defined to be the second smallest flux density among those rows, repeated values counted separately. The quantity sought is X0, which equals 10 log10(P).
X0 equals 19.5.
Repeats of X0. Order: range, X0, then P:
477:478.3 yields 20.1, 101.6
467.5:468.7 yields 20.2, 105.2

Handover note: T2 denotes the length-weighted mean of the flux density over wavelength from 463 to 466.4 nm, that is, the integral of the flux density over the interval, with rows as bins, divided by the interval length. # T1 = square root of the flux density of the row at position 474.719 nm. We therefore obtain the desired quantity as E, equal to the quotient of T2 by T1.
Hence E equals 9.8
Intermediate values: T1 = 10.6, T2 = 104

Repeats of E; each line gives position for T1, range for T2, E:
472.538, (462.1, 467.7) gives 11.4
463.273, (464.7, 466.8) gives 9.2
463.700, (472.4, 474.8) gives 10.1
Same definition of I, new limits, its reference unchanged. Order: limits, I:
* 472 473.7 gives 0.96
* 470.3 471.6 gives 0.89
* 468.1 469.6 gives 0.98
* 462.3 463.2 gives 0.95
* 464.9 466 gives 0.96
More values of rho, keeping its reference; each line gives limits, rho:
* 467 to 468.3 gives 467.129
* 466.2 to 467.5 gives 467.129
